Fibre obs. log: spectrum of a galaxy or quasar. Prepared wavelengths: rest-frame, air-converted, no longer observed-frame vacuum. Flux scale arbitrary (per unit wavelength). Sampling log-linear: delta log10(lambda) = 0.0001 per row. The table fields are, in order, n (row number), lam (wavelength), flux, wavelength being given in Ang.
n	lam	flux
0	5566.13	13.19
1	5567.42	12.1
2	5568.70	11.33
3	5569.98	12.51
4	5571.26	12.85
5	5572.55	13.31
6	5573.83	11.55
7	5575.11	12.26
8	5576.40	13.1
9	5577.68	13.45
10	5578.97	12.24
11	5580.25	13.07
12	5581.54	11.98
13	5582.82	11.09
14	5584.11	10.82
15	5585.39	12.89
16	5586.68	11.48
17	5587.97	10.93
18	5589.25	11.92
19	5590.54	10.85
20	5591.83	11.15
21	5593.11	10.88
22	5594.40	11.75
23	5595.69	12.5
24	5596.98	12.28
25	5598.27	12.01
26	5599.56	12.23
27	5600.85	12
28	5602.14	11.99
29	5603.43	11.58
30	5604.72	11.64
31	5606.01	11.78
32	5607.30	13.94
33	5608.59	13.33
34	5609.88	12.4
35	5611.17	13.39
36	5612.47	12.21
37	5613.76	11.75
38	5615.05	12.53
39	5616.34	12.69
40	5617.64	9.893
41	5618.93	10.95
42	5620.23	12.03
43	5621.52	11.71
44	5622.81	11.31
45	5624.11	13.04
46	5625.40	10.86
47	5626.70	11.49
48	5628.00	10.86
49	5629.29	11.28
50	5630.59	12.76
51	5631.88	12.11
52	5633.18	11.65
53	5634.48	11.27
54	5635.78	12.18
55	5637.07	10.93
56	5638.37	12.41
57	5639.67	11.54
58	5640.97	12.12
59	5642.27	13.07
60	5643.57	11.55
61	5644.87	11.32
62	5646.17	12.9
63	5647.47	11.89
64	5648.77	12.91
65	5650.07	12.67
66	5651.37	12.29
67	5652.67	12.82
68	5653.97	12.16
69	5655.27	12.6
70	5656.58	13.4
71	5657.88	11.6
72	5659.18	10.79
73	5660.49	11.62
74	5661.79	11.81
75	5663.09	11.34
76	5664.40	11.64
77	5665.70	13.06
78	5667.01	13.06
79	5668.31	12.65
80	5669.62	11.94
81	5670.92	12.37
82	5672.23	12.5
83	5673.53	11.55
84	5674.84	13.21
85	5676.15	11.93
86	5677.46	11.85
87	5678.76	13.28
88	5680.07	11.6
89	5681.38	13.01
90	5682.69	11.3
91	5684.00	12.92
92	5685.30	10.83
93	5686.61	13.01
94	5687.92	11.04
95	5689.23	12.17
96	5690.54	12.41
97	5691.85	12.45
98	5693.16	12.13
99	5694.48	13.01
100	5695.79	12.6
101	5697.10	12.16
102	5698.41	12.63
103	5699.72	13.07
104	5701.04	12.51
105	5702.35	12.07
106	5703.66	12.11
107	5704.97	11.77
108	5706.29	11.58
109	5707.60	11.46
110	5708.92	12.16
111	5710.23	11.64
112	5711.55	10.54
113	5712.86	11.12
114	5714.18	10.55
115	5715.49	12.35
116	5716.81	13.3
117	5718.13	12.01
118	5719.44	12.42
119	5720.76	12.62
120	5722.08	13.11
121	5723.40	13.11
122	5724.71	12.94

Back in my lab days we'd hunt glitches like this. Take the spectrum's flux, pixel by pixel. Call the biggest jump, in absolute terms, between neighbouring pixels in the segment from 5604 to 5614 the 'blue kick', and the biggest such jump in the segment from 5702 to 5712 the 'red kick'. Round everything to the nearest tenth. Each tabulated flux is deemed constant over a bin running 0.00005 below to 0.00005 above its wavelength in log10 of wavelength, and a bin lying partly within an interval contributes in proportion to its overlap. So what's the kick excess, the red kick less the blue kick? -1.1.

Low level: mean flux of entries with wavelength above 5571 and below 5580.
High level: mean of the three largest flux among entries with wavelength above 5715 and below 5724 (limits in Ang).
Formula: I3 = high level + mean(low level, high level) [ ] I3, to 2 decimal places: 26.10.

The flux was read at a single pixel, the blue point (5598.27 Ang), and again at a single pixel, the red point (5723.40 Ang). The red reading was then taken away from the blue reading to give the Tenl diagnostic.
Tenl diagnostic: -1.1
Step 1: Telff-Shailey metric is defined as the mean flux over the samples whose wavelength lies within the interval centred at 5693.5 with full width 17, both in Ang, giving 12.3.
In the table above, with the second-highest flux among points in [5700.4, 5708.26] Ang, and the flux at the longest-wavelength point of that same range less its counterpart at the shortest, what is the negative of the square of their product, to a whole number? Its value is -162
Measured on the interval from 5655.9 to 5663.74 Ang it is -592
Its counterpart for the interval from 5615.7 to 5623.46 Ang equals -276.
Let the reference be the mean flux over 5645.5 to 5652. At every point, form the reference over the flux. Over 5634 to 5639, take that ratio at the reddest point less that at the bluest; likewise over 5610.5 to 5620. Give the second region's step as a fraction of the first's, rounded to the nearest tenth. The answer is -2.0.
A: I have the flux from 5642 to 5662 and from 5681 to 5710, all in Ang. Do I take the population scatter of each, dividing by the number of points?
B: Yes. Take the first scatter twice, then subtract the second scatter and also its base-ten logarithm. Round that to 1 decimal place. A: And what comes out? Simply 1.0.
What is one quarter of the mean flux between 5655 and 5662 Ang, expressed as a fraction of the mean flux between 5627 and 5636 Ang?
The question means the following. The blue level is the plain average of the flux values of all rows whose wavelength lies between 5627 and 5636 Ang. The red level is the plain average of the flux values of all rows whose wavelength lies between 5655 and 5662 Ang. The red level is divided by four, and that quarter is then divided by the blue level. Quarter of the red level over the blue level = 0.26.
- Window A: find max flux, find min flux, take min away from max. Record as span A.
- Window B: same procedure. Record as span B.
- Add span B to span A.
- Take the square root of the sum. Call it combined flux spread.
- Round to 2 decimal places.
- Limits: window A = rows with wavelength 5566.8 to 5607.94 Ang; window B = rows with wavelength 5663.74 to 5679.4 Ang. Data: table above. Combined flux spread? 2.20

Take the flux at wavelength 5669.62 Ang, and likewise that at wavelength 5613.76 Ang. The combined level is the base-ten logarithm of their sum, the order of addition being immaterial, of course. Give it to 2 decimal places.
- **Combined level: 1.37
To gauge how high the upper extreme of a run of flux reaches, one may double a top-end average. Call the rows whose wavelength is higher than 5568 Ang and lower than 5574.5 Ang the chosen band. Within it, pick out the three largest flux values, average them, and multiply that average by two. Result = 25.8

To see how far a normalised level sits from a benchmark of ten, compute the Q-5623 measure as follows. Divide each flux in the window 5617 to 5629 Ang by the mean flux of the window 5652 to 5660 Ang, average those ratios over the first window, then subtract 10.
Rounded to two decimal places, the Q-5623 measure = -9.07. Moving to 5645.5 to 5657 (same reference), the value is -8.97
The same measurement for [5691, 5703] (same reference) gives -8.98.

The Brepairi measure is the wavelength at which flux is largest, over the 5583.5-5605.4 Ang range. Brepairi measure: 5585.39 Ang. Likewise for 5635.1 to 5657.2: 5656.58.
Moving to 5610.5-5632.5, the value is 5611.17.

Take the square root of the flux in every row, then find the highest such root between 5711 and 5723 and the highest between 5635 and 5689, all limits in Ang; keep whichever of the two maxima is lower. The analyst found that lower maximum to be 3.647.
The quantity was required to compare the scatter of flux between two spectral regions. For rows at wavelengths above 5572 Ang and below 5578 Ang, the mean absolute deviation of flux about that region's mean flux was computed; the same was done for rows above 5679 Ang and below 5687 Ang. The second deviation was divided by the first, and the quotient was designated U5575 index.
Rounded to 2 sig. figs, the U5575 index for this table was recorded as 1.3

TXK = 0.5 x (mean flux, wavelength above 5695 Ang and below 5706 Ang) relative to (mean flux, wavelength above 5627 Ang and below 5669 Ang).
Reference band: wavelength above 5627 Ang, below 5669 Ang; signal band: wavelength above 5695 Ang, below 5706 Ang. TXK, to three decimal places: 0.512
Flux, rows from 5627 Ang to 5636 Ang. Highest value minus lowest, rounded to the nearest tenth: 1.9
